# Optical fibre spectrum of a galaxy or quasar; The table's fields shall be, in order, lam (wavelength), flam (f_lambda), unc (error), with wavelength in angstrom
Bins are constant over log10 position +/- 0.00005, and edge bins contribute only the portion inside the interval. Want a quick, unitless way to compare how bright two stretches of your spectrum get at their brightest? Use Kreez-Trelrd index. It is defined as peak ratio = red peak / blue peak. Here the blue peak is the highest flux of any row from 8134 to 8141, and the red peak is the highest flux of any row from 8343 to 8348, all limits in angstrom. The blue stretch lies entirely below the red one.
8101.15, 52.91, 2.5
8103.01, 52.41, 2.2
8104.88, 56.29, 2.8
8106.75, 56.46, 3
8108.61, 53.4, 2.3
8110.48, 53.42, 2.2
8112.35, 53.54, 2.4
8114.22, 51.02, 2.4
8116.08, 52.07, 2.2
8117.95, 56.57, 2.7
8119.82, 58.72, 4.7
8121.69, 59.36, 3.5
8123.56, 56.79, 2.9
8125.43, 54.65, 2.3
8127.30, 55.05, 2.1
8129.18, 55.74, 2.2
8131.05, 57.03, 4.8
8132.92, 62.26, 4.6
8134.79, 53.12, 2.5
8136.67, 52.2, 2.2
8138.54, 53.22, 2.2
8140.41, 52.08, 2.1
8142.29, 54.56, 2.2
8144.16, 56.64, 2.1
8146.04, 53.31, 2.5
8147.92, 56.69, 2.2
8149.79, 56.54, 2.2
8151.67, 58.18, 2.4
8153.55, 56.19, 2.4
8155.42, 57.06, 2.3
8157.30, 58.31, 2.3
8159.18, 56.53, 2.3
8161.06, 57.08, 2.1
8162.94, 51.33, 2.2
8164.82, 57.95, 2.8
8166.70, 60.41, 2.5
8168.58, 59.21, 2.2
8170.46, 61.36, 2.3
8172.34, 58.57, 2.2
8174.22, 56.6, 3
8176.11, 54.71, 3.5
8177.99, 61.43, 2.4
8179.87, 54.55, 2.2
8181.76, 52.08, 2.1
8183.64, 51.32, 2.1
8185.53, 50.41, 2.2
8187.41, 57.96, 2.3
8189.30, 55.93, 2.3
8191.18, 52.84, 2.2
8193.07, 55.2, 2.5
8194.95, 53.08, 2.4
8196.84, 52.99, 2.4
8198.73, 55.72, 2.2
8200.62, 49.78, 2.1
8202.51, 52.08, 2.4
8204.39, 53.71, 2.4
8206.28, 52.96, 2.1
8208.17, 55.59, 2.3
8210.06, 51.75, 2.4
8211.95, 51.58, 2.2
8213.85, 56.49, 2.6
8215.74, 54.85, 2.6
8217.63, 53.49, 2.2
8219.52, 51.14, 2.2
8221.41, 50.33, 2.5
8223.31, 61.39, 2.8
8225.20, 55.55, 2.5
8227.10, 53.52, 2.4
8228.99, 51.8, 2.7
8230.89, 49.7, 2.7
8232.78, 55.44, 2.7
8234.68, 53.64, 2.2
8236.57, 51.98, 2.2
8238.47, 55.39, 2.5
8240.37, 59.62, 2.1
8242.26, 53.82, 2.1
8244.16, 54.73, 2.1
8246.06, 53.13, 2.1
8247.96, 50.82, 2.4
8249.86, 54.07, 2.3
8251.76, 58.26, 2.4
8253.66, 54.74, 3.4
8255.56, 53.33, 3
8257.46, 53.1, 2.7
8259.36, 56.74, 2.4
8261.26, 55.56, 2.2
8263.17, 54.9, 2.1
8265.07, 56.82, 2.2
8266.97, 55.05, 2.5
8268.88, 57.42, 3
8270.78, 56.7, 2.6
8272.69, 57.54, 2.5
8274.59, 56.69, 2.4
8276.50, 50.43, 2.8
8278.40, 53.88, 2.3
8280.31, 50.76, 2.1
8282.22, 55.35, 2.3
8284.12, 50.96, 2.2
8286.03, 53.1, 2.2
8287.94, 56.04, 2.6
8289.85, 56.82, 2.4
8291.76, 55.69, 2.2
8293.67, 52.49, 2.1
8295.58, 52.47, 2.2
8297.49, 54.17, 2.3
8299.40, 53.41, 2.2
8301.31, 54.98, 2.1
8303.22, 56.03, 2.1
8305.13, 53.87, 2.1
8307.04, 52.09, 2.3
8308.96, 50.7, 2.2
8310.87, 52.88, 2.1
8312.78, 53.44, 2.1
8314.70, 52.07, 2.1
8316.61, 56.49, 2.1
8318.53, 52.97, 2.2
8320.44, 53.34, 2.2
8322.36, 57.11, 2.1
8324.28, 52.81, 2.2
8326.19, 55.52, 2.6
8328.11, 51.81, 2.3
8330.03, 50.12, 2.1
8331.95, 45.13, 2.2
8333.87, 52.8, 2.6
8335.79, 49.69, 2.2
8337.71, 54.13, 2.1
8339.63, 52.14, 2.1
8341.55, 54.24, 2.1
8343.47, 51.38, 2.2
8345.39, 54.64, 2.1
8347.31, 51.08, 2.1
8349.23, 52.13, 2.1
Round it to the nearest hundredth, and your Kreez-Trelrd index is 1.03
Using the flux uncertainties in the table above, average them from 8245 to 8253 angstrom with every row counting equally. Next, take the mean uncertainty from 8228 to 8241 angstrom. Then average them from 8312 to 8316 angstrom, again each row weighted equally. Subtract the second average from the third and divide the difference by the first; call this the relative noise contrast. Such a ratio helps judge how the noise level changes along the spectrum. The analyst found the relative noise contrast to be -0.15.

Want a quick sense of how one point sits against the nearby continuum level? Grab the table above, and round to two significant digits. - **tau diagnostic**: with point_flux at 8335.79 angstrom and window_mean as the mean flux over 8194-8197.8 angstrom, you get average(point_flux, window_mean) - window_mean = -1.7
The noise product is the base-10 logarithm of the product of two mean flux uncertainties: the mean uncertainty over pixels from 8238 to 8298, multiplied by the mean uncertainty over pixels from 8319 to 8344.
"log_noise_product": 0.73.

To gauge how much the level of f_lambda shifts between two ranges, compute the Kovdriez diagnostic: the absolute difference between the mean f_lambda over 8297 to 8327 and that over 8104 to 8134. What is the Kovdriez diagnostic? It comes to 1.9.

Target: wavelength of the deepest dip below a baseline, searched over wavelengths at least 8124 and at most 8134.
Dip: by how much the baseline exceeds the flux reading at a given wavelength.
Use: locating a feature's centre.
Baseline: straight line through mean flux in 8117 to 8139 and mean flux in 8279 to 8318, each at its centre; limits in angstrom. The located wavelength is 8125.43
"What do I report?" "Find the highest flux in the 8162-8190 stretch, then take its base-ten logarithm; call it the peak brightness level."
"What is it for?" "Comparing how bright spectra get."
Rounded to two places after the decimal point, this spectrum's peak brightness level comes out 1.79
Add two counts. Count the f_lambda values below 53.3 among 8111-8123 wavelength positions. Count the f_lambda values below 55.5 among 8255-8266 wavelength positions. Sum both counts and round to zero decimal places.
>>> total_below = 5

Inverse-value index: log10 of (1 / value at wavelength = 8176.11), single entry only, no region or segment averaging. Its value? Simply -1.74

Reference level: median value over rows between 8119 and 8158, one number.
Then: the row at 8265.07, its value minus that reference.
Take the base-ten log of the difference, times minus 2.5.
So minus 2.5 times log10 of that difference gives 1.4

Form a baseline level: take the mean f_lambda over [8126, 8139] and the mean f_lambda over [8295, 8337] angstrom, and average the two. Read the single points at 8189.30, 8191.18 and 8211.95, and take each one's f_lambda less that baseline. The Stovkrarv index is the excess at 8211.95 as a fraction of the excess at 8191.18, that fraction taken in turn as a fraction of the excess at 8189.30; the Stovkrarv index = 1.1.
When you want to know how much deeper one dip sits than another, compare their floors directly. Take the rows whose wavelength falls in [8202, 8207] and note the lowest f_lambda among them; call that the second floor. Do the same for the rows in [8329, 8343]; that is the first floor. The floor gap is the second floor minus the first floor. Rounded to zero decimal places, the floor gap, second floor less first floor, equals 7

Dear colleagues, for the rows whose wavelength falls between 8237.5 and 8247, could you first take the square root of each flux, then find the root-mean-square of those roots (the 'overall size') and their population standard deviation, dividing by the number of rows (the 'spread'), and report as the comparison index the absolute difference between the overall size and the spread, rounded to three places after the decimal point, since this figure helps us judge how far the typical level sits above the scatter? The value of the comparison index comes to 7.288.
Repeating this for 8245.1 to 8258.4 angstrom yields 7.201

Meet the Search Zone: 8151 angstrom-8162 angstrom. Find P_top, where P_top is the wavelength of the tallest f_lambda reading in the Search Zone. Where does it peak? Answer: 8157.30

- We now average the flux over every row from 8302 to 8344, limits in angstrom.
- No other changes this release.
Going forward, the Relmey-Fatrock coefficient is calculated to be 52.8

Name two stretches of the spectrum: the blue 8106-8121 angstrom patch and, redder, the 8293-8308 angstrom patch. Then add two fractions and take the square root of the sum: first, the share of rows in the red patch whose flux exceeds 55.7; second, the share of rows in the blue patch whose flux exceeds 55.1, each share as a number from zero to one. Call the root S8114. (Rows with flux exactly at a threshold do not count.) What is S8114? 0.71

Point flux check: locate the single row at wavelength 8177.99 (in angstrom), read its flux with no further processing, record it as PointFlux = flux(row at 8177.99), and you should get 61.43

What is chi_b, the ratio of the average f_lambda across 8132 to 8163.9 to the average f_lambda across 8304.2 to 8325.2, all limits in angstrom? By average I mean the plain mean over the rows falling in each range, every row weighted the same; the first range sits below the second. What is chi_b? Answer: 1.04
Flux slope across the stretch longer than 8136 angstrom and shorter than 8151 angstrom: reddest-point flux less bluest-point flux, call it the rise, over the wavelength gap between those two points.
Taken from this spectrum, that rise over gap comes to 0.33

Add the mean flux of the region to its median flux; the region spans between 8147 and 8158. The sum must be 114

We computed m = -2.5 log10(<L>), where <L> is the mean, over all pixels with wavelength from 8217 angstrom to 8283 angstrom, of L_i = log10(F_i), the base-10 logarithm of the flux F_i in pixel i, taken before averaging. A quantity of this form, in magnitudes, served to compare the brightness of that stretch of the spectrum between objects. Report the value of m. -0.599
